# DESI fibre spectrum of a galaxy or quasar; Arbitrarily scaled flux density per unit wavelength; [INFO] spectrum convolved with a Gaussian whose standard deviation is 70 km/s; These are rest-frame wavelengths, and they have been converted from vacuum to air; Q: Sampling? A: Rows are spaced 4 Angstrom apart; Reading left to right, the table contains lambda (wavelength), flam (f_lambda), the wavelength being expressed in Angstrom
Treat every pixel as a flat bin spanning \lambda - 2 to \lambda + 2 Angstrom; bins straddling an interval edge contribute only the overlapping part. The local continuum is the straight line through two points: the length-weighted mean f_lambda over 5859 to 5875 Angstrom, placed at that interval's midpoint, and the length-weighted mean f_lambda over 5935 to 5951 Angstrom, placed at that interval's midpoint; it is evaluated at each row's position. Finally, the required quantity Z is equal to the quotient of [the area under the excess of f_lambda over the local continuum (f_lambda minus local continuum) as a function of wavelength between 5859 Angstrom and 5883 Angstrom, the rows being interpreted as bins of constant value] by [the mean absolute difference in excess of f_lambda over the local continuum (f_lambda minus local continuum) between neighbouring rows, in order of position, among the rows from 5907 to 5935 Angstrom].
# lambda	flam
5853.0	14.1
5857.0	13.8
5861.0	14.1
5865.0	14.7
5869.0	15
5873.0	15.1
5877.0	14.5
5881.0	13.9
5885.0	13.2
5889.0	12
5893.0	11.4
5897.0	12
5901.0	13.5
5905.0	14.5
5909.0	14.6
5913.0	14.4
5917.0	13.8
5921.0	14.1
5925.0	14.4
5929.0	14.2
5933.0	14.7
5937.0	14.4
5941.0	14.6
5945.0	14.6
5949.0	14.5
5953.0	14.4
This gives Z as -11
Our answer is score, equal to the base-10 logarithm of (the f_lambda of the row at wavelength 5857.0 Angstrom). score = 1.14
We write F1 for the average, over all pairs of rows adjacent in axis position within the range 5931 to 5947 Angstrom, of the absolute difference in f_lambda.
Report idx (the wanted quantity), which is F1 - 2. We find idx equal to -1.8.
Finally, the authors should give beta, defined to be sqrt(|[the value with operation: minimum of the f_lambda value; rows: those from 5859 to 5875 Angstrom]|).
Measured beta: 3.75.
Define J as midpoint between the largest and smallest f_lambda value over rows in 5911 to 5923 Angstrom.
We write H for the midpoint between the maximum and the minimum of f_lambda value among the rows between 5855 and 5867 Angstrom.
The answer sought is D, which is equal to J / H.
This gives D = 0.99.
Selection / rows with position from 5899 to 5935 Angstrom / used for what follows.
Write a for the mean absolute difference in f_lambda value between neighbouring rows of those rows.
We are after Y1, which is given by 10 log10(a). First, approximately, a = 0.4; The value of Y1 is -4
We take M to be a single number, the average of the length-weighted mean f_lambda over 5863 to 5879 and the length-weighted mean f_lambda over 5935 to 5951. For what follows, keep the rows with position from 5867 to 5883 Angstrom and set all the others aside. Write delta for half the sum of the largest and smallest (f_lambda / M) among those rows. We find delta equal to 0.988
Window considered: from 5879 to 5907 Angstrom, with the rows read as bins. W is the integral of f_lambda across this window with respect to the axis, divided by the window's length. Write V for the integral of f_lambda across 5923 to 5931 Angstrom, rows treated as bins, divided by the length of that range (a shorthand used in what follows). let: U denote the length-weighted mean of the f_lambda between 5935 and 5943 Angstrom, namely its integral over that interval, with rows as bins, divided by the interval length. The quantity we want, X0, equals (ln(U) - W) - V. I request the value -24.6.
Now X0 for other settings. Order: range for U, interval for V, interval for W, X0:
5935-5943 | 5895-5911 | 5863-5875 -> -25.9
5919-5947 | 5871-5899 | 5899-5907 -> -24.5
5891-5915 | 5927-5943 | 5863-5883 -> -26.5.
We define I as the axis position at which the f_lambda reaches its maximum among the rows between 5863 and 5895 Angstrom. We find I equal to 5873.0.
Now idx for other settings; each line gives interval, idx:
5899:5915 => -1.6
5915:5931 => -1.7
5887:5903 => -1.1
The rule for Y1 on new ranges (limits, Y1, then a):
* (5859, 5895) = -2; 0.6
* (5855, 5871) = -4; 0.4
